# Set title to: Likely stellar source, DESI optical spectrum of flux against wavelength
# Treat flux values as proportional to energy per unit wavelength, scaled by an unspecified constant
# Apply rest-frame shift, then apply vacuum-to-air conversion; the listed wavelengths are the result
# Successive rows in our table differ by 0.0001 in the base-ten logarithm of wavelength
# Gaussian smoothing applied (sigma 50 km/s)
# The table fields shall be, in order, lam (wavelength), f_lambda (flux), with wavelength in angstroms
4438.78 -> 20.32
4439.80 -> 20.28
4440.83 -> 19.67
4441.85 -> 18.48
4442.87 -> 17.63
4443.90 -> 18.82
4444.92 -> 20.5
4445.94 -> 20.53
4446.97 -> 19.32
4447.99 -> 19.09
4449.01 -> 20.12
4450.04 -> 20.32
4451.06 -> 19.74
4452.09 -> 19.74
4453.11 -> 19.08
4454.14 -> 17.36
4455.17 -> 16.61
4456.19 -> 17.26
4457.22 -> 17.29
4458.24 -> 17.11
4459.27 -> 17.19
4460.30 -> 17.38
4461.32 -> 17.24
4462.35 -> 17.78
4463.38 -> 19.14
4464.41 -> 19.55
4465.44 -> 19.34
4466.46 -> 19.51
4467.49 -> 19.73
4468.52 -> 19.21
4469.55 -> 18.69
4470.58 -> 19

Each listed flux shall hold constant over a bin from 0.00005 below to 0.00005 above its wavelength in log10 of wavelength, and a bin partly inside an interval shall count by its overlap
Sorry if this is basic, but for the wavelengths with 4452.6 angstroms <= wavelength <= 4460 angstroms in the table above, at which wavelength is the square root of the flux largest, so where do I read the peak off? 4453.11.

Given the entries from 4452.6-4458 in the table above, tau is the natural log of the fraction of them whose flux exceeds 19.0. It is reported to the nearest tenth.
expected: -1.6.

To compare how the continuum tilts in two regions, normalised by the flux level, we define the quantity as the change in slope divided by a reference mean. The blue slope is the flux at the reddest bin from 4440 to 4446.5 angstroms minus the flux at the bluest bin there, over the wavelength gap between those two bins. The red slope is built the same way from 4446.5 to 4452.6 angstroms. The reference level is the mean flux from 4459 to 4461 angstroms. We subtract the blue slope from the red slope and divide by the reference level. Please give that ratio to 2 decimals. 0.00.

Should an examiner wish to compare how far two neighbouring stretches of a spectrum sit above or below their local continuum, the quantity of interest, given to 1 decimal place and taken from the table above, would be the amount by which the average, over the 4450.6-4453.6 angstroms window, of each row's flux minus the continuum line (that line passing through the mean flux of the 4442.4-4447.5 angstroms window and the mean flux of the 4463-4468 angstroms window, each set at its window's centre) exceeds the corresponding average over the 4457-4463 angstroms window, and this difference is 2.2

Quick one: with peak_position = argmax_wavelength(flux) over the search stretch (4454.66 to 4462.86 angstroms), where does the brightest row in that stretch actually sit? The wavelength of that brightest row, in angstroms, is 4462.35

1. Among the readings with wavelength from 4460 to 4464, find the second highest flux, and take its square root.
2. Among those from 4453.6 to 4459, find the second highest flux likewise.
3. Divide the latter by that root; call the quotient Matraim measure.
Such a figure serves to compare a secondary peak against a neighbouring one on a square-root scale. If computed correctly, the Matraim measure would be 4.10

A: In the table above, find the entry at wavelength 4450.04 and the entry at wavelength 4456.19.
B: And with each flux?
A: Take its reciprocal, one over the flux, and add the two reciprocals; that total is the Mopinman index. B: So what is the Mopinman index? 0.1072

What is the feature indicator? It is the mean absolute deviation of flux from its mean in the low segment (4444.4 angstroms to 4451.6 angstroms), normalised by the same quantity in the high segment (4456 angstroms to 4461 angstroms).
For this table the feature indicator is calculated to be 6.3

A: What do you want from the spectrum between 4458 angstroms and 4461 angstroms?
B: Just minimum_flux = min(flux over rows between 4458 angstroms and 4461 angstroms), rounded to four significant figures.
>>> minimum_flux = 17.11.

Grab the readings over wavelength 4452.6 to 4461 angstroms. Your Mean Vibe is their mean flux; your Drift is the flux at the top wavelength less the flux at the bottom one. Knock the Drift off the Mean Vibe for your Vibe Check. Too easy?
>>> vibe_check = 19.1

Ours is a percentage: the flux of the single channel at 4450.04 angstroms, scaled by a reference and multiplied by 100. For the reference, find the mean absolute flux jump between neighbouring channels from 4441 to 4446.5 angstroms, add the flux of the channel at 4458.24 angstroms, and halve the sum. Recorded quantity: 225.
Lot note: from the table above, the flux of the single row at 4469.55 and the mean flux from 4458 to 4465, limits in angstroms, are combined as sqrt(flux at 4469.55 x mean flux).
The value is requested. 18.3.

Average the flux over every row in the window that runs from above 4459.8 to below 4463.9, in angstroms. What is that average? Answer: 17.9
